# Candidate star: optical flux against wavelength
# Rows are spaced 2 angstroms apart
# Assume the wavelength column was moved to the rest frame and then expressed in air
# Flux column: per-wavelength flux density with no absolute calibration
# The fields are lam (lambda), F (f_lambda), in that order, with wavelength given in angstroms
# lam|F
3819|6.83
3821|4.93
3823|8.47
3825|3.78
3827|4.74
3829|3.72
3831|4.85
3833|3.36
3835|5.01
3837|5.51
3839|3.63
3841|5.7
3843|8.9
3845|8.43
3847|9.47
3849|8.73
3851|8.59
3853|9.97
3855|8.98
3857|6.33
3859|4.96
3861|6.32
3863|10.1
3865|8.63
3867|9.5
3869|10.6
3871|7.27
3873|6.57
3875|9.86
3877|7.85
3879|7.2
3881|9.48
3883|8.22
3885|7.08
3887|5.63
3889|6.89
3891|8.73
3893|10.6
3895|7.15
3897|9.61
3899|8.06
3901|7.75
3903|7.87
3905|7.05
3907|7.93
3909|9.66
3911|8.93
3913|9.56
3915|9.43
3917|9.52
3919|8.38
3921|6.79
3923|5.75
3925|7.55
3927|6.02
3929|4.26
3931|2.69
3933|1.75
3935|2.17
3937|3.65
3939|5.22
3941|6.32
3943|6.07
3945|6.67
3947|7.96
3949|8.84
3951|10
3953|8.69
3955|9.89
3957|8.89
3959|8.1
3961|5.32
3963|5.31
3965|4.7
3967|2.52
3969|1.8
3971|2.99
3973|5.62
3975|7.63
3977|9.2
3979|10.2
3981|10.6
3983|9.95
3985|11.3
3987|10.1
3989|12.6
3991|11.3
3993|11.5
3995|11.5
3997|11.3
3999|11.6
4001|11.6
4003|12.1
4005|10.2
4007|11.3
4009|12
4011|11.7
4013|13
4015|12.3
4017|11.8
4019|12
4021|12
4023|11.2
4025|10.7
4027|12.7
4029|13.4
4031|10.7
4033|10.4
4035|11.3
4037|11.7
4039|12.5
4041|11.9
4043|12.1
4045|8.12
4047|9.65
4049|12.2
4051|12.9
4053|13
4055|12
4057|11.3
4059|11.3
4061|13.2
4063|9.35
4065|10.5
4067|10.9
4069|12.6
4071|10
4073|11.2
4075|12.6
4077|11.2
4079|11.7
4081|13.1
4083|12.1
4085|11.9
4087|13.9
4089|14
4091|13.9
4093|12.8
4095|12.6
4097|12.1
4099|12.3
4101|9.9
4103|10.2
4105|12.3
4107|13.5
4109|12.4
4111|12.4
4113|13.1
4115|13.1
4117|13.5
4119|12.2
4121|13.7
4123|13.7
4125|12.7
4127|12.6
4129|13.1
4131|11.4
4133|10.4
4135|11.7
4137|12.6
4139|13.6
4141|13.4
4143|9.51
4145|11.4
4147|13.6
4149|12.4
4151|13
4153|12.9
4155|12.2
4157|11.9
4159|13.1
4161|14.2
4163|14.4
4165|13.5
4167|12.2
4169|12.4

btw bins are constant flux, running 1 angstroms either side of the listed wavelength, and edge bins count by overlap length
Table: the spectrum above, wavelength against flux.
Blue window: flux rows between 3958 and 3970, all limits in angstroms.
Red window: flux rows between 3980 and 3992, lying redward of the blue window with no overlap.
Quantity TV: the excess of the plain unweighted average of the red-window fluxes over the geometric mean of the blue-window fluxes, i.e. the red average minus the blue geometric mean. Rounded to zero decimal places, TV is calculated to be 7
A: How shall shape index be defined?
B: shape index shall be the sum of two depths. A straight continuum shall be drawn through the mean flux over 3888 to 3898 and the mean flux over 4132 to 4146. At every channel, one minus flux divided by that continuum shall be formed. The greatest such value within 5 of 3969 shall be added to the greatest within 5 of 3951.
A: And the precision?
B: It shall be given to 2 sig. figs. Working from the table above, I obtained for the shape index 0.96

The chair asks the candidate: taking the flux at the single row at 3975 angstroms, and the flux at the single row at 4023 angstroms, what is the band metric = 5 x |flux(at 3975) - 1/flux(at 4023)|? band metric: 38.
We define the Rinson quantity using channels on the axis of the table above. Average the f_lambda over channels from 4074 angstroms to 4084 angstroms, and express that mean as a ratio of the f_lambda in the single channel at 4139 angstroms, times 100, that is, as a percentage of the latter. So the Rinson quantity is 89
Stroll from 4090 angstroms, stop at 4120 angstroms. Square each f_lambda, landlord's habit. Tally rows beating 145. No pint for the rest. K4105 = 13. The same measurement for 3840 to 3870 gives 0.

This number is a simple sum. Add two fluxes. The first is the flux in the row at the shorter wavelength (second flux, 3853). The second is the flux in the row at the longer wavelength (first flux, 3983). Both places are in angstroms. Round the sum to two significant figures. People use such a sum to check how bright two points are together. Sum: 20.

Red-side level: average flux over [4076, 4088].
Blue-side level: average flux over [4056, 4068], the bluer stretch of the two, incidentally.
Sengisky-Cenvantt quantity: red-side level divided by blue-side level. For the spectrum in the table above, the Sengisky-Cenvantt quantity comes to 1.1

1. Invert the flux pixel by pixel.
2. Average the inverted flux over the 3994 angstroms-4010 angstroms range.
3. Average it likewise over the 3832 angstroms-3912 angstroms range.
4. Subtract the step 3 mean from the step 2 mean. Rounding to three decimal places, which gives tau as -0.050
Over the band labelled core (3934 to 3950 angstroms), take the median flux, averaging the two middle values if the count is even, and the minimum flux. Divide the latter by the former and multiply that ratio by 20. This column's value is 7.0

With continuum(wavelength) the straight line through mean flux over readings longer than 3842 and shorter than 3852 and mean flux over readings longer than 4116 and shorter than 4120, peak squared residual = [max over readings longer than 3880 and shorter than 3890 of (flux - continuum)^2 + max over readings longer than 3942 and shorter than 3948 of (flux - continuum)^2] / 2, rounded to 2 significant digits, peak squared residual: 16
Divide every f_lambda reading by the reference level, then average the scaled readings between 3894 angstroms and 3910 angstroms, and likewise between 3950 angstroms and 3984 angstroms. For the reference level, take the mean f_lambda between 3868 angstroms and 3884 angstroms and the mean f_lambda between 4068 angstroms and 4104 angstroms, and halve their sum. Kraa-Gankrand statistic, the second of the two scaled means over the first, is 0.88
